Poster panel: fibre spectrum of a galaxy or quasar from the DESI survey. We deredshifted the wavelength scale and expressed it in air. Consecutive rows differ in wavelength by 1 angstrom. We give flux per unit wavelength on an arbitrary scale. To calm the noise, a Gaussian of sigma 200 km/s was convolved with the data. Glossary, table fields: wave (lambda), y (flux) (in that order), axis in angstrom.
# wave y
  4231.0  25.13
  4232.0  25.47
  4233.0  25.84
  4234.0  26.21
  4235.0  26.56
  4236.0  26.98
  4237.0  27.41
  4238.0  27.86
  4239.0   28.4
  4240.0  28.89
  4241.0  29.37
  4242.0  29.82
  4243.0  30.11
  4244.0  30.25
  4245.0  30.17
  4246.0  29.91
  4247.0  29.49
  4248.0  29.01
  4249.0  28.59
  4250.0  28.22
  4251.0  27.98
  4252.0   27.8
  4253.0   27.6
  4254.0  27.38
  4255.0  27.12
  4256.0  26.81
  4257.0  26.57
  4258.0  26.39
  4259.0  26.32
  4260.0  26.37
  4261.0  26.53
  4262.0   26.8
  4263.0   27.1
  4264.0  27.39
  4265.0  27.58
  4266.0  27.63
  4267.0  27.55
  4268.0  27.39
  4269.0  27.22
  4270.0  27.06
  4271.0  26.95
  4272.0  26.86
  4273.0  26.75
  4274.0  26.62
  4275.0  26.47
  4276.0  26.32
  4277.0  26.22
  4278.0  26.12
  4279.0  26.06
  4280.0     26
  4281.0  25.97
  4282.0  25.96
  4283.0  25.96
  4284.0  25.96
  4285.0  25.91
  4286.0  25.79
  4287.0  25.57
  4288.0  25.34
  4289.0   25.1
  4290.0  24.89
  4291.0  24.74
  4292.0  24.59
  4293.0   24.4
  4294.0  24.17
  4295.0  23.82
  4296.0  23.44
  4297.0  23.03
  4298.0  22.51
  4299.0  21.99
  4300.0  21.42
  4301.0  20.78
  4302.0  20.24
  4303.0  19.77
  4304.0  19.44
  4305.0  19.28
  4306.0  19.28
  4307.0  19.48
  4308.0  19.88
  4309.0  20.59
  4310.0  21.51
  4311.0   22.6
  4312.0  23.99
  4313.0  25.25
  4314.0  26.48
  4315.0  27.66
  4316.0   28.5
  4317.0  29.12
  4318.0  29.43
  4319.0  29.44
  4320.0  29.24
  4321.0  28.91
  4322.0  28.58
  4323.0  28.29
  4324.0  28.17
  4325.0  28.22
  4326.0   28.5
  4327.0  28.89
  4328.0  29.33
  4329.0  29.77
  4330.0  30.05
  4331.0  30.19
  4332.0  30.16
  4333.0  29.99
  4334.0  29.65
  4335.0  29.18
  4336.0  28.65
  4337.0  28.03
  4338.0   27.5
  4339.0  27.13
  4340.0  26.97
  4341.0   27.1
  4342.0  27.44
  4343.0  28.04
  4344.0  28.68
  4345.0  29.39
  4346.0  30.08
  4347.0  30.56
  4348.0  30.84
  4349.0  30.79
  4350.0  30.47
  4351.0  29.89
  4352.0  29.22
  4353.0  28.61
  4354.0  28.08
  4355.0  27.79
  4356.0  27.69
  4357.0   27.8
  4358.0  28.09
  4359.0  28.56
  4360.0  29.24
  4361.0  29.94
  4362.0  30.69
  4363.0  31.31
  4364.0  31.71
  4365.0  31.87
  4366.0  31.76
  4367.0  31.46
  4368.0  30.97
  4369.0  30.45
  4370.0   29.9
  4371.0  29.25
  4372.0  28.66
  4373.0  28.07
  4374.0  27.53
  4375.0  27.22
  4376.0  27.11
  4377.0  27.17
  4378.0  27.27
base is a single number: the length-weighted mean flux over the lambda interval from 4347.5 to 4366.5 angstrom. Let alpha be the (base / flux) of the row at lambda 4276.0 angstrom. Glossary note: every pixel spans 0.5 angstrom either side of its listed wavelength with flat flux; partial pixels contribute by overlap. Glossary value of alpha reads 1.13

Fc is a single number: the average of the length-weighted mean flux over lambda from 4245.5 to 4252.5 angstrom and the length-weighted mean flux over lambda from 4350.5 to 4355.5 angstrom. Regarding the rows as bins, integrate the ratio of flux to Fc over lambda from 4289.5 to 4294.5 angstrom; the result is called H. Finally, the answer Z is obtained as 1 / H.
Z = 0.23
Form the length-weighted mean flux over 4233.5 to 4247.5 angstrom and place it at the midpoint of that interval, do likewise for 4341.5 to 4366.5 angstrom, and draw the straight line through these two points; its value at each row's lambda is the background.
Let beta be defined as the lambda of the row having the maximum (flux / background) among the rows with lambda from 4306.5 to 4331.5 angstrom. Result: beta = 4331.0 angstrom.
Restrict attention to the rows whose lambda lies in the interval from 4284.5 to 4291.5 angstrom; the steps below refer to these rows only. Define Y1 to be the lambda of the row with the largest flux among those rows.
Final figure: 4285.0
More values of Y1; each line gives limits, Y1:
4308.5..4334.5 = 4331.0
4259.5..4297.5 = 4266.0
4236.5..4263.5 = 4244.0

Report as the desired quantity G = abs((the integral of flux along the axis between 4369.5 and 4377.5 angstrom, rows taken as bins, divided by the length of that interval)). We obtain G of 28.1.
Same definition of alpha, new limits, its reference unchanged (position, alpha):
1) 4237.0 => 1.08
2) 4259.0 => 1.13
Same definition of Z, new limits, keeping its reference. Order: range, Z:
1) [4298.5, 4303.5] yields 0.28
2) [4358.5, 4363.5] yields 0.19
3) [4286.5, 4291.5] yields 0.23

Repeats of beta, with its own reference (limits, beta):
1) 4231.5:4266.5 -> 4244.0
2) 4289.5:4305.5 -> 4290.0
